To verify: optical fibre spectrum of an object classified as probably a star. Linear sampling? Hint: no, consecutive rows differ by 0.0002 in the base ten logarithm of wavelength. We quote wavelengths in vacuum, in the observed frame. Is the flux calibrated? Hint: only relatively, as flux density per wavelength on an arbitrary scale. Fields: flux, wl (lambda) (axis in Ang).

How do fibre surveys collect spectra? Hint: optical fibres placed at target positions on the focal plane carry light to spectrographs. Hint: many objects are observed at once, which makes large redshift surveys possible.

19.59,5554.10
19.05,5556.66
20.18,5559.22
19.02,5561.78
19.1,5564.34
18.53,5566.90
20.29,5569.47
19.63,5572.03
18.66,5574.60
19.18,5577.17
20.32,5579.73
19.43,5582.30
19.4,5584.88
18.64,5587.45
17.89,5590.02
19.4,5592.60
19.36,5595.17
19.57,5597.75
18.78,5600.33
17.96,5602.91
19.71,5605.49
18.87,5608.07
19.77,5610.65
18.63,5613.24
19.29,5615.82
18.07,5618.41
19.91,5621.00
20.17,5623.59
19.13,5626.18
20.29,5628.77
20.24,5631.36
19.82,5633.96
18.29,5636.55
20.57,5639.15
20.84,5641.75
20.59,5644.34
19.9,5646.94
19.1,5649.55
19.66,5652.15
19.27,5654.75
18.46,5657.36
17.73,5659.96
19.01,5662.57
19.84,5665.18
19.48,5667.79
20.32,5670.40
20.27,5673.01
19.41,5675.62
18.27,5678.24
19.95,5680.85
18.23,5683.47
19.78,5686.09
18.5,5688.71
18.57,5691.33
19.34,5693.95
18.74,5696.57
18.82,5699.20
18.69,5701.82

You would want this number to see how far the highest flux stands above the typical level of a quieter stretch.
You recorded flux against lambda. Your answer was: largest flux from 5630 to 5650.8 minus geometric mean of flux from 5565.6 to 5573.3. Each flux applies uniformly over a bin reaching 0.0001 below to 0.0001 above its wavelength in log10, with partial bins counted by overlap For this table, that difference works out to 1.4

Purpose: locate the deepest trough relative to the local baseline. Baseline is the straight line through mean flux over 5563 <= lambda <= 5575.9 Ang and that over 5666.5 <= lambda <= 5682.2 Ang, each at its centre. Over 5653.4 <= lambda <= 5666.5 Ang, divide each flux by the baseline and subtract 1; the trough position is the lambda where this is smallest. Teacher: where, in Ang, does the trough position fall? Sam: 5659.96 Ang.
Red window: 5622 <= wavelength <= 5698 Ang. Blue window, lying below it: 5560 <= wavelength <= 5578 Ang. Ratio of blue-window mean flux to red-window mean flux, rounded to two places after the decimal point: 0.99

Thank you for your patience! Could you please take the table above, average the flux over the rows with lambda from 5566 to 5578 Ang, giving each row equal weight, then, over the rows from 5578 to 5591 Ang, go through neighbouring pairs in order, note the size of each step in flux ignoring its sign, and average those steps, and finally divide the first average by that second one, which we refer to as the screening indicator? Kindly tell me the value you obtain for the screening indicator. 32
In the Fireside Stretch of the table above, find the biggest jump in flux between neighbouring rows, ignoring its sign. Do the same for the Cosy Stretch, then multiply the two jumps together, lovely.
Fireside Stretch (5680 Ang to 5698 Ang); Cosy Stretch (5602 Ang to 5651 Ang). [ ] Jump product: 3.9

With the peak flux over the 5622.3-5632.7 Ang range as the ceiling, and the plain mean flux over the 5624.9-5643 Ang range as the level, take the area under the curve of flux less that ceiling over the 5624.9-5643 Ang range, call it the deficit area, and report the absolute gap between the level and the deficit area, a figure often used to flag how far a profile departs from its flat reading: 27.3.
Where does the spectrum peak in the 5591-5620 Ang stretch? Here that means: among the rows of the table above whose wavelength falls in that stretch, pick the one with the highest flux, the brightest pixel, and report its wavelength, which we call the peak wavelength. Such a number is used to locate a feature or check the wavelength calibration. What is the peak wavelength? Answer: 5610.65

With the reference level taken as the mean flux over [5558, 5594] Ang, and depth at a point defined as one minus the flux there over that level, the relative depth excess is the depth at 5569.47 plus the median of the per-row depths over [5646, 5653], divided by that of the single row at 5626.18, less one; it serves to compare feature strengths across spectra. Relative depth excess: -12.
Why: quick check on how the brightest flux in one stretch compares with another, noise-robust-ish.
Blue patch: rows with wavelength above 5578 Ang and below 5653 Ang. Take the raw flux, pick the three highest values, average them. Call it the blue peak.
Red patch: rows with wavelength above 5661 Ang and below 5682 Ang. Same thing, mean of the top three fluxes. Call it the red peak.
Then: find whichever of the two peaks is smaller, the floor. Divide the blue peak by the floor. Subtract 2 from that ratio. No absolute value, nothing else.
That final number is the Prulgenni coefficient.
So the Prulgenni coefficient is -0.976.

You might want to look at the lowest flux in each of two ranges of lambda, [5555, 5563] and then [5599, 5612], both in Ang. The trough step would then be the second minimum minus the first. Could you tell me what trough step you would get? -1.1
